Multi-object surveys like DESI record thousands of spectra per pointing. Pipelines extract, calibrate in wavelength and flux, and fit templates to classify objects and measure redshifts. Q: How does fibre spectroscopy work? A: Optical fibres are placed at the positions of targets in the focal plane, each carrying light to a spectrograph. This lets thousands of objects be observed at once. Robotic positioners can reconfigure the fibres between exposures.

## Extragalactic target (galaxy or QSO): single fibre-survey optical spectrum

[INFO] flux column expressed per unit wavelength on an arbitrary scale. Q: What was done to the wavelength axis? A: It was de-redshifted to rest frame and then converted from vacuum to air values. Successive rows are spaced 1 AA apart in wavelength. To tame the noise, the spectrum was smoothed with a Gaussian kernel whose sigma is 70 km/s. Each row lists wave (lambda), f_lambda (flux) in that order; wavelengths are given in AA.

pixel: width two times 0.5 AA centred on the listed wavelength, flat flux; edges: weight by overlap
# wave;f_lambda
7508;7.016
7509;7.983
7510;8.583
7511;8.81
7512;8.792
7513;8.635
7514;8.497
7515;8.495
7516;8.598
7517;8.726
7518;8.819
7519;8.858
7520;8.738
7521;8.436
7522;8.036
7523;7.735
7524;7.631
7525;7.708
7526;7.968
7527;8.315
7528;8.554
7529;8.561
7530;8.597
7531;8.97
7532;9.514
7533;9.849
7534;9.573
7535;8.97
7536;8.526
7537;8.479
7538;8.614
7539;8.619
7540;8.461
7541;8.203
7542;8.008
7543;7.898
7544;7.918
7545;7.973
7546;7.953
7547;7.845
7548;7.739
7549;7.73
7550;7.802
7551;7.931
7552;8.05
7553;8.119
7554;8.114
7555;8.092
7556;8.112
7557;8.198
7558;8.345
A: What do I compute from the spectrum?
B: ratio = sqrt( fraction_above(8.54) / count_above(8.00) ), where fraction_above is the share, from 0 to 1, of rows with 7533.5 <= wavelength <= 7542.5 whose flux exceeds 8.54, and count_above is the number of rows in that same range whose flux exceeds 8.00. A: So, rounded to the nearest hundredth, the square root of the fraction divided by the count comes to 0.22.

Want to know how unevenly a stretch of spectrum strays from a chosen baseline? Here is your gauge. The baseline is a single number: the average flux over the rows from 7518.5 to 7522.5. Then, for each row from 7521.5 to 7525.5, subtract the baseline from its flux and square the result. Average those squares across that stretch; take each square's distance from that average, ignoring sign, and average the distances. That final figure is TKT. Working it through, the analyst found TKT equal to 0.170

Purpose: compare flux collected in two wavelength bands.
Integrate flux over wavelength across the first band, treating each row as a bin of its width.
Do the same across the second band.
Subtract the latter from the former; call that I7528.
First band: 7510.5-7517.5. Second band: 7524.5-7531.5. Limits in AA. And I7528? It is 2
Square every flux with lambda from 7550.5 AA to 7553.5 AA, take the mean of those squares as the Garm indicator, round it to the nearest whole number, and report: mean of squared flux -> 65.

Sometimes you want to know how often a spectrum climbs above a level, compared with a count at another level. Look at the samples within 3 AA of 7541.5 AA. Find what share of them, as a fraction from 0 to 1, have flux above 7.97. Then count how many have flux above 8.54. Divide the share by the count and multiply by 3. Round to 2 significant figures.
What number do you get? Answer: 2.0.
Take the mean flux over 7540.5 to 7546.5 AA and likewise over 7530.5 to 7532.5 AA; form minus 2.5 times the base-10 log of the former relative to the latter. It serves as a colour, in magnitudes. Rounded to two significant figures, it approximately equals 0.16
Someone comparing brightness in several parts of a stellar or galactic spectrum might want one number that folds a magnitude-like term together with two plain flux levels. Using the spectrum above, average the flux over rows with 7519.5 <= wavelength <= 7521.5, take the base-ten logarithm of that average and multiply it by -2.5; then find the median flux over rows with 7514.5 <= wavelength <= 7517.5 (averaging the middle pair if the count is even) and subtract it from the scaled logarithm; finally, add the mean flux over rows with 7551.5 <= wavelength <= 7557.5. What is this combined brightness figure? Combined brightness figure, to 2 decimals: -2.82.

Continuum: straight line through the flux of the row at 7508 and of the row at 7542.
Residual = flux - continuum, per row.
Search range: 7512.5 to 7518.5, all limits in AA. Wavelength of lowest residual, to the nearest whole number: 7515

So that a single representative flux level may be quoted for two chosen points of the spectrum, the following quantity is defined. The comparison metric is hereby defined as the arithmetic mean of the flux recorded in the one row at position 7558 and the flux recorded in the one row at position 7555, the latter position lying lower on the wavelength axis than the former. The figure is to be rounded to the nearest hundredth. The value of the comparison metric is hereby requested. 8.22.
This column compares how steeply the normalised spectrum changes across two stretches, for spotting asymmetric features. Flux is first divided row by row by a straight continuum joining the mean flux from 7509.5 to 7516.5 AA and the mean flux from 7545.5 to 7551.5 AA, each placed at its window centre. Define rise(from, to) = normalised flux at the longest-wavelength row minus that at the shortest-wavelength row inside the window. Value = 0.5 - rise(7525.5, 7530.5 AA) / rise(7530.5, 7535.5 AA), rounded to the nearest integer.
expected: -7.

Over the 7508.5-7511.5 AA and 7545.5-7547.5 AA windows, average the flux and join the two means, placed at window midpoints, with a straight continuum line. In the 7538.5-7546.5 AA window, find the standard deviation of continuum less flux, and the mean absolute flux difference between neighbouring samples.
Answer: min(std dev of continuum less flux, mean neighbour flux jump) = 0.12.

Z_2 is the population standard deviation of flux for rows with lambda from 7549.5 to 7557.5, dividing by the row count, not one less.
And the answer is 0.12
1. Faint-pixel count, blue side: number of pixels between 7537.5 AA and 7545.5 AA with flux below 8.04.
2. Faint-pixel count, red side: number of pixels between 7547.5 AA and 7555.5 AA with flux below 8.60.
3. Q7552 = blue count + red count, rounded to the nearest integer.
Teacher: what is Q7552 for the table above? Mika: 12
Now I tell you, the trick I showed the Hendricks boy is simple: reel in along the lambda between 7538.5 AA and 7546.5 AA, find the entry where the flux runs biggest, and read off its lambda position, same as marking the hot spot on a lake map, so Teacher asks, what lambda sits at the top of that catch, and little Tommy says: 7539 AA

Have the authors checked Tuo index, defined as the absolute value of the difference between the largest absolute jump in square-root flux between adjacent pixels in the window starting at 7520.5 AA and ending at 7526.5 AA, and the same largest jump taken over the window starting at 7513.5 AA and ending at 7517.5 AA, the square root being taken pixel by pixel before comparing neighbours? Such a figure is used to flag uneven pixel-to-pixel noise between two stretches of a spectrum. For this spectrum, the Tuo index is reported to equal 0.048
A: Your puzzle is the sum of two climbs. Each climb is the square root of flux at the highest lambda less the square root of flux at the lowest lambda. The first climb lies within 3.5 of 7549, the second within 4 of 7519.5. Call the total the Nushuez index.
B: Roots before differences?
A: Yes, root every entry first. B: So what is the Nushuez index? -0.13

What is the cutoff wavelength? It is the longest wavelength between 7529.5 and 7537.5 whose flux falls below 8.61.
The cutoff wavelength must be 7537 AA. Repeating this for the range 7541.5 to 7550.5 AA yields 7550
